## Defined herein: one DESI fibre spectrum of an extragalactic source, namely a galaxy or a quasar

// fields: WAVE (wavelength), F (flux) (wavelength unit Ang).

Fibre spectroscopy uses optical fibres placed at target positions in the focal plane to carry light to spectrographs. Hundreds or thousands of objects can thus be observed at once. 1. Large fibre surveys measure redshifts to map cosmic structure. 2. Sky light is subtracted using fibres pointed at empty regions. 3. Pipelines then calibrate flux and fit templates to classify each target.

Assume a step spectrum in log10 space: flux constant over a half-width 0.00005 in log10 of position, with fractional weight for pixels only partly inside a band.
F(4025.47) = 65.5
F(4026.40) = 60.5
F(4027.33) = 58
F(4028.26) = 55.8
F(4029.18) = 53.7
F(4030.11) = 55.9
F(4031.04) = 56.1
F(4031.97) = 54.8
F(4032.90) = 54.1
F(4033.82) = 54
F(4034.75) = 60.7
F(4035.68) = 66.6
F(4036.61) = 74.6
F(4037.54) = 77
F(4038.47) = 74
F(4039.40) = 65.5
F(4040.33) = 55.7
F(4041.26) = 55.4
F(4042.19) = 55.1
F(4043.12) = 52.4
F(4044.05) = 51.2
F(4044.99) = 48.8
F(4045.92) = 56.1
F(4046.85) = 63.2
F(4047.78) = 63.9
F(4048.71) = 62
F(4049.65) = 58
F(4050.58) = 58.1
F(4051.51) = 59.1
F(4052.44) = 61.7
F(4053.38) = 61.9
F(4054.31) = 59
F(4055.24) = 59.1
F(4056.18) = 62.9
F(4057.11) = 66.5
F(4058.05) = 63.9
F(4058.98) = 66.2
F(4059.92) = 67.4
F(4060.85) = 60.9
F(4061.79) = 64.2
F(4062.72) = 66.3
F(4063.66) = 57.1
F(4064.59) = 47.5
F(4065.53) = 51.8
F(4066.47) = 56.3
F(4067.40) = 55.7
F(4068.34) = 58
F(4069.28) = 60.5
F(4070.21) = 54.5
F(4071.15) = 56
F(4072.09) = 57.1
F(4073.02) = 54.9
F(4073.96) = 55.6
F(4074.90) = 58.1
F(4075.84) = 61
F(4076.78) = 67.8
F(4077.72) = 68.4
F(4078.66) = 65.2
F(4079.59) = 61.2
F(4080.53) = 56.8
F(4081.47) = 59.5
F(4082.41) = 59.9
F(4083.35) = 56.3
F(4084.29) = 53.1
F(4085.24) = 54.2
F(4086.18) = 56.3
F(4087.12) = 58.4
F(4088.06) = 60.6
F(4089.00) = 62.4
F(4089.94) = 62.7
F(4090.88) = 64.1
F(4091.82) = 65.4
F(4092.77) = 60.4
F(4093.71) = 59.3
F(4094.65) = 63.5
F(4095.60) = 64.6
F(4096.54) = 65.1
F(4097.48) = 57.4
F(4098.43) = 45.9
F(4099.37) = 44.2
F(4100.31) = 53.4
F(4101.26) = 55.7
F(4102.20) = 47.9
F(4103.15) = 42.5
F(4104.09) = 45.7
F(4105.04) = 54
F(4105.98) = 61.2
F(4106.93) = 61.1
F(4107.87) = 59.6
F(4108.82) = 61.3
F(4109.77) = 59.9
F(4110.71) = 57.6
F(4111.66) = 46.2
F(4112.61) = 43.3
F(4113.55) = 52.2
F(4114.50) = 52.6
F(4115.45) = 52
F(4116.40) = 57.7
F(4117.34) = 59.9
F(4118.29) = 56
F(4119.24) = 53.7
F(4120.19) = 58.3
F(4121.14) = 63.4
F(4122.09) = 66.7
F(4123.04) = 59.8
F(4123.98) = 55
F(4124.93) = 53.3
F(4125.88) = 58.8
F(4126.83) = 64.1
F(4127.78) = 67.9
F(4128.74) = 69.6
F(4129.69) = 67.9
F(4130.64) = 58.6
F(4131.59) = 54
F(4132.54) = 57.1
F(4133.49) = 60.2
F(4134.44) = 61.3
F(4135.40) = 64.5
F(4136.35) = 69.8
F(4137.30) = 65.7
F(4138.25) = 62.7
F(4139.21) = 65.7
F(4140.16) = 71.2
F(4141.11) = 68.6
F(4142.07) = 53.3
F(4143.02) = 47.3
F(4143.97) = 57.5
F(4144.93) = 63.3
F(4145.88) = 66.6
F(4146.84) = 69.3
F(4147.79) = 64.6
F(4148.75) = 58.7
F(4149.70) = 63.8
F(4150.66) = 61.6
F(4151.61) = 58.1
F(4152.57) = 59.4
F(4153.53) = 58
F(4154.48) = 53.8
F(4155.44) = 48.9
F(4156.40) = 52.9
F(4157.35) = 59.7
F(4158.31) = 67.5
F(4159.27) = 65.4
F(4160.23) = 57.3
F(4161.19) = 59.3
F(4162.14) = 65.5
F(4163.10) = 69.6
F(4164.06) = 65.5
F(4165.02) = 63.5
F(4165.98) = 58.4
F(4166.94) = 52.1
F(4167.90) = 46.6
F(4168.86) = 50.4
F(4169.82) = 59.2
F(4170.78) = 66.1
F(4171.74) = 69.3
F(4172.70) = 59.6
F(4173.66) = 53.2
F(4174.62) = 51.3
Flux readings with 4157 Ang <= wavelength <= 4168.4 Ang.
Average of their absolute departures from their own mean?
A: 5.3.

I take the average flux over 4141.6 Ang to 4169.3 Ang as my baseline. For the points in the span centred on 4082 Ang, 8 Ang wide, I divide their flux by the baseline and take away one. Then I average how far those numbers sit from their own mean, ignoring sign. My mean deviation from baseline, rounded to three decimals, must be 0.054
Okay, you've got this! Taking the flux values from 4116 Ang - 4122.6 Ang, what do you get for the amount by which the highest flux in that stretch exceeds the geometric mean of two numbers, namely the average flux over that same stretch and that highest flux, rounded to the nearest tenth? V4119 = 3.8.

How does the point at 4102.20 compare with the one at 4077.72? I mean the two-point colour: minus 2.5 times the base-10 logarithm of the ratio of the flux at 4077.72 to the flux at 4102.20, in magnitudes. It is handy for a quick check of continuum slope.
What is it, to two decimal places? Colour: -0.39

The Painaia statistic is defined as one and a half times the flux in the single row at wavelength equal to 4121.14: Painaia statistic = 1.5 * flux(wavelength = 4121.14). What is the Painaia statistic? 95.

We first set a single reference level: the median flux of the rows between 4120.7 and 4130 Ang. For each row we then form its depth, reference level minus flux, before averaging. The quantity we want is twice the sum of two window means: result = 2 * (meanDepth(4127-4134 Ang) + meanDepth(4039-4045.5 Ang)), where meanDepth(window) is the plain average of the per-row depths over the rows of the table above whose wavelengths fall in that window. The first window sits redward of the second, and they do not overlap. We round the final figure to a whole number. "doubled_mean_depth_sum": 21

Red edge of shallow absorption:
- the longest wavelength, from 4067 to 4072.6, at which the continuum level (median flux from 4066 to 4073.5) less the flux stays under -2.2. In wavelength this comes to 4069.28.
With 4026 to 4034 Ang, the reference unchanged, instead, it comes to 4026.40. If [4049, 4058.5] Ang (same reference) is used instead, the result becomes 4058.05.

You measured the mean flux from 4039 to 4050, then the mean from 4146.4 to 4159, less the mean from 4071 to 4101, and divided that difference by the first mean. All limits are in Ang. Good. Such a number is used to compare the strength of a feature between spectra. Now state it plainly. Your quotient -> 0.01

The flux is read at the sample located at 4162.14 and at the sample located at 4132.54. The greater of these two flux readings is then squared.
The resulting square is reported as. 4290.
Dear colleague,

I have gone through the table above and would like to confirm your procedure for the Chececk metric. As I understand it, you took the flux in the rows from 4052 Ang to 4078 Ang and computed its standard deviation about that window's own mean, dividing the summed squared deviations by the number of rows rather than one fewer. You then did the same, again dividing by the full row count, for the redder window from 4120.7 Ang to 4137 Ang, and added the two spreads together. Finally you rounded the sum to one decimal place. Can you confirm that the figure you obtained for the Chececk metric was 10.3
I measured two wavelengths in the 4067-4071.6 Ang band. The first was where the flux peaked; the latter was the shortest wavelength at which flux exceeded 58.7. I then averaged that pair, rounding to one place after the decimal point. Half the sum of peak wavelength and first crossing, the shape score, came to 4069.3 Ang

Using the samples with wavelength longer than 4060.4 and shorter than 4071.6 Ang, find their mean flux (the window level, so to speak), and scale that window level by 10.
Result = 574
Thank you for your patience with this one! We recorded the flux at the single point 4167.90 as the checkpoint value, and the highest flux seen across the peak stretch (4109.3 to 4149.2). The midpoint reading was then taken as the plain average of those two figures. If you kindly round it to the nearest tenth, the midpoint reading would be 58.9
